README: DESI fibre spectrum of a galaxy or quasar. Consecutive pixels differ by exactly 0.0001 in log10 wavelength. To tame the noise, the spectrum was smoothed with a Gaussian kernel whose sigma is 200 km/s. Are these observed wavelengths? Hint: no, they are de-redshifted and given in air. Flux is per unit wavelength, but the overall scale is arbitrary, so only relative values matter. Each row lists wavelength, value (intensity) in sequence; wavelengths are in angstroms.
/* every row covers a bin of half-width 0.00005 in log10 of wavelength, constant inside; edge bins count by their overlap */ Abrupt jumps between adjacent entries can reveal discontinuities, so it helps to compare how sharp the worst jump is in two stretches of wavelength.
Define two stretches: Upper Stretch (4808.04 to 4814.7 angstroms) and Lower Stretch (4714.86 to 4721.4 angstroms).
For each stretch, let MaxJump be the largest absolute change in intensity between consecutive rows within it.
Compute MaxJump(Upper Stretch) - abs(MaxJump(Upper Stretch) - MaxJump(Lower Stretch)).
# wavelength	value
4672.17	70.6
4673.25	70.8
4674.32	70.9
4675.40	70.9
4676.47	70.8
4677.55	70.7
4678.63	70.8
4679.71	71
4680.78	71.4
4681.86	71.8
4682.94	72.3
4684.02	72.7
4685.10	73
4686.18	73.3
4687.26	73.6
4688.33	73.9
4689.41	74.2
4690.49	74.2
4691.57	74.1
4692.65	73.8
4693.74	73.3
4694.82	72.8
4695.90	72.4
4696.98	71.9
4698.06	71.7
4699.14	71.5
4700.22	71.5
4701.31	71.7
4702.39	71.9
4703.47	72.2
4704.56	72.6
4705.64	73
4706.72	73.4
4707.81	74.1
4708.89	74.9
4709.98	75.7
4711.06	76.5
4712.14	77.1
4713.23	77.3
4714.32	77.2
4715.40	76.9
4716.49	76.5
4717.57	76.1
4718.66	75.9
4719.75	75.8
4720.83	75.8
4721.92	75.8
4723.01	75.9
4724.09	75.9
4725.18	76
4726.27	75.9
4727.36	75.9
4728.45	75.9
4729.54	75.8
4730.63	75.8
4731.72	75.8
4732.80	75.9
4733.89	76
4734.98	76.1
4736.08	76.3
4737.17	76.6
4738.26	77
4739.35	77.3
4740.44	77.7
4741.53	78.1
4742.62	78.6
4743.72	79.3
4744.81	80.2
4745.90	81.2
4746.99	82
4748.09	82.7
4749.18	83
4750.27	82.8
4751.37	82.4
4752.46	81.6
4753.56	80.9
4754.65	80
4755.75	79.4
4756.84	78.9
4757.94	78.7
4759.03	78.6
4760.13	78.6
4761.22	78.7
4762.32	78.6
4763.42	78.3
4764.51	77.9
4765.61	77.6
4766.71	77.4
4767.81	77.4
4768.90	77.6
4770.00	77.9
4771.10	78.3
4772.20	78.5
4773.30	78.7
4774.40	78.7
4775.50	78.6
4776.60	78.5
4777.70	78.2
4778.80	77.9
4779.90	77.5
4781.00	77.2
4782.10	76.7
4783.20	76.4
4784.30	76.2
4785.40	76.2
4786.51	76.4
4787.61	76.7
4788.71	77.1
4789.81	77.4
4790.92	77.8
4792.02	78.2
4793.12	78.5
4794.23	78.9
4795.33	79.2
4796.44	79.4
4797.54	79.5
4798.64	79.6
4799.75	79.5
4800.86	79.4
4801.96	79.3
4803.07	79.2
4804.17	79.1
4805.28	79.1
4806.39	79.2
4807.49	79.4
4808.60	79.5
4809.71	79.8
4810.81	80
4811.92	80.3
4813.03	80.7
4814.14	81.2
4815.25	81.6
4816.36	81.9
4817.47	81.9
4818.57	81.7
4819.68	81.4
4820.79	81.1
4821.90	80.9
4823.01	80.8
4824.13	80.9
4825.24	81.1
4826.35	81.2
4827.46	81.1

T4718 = 0.40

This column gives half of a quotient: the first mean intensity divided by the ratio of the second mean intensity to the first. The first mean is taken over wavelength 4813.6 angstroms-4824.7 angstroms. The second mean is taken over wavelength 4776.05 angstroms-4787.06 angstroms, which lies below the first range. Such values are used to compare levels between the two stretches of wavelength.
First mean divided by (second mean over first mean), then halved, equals 42.9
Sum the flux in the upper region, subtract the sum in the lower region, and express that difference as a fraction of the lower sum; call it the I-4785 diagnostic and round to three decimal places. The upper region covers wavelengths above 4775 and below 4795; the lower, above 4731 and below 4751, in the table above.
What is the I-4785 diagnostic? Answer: -0.016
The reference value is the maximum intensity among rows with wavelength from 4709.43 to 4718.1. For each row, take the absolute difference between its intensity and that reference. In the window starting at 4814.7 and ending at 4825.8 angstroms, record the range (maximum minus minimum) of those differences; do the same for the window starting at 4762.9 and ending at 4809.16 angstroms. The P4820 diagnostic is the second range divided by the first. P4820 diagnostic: 2.0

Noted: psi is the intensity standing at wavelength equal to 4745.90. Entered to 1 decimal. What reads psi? 81.2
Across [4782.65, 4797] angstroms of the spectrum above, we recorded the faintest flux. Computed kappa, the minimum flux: 76.2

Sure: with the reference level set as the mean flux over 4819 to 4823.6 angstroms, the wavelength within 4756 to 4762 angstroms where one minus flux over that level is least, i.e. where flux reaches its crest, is 4756.84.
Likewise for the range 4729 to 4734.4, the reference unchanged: 4733.89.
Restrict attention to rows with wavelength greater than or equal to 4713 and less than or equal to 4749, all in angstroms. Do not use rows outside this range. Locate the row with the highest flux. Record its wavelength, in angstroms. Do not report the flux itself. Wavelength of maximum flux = 4748.09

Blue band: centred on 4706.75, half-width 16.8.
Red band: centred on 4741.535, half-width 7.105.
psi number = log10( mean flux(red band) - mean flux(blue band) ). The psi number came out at 0.64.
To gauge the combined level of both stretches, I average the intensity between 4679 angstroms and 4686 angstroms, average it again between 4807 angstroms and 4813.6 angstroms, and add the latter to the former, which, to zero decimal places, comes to 152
